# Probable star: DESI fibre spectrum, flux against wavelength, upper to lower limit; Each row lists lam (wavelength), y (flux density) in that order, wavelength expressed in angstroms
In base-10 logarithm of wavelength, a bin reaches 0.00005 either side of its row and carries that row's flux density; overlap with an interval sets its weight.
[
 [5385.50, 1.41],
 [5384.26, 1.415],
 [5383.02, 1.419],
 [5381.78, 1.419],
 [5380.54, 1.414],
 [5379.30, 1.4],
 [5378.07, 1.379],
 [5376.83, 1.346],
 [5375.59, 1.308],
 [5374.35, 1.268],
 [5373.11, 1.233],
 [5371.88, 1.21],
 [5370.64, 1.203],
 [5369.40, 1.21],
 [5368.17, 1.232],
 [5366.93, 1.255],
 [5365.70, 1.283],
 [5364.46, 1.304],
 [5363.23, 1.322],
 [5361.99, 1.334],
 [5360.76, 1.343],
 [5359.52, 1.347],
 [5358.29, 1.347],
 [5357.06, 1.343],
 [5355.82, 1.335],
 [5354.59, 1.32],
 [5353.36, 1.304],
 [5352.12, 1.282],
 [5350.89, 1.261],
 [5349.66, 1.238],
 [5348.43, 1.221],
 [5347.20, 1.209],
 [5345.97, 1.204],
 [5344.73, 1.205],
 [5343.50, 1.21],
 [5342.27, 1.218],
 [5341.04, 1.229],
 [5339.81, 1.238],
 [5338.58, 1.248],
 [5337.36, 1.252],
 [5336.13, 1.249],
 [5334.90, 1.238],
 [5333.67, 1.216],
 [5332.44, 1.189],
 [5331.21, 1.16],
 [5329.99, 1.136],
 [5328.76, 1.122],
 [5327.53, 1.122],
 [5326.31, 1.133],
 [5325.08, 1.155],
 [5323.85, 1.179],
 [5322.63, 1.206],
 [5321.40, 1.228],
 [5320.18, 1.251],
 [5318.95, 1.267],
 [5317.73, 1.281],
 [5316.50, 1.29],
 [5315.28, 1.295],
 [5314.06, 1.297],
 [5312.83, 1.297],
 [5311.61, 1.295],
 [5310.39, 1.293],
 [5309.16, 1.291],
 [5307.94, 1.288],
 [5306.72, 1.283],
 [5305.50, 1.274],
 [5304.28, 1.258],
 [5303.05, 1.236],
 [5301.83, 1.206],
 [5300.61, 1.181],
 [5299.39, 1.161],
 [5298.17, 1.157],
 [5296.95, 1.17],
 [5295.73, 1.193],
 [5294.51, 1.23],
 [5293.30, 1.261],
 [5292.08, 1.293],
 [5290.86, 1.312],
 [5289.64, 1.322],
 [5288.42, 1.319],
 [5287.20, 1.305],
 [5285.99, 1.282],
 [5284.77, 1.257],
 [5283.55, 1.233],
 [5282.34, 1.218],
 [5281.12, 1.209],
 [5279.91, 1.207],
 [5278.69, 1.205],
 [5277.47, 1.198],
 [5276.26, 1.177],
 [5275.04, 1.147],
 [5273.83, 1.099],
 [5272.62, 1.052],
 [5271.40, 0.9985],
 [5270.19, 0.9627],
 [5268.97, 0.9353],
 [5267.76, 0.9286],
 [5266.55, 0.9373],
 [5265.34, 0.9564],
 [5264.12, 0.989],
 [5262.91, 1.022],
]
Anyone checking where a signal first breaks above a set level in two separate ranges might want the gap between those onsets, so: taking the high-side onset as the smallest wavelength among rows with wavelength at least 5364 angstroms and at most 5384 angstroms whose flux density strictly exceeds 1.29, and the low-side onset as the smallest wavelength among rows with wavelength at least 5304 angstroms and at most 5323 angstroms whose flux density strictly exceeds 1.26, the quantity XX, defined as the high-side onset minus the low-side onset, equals 59.0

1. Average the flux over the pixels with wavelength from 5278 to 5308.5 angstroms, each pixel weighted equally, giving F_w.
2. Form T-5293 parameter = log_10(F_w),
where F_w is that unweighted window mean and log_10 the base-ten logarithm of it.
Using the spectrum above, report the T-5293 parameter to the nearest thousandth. 0.094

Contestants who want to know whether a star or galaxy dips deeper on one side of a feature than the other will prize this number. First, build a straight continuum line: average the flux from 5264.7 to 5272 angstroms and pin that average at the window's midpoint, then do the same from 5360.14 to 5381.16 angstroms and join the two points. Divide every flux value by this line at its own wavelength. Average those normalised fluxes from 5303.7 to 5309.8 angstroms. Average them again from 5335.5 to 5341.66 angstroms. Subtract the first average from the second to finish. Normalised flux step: -0.14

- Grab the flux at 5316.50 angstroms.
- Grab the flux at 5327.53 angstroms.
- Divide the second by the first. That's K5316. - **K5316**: 0.87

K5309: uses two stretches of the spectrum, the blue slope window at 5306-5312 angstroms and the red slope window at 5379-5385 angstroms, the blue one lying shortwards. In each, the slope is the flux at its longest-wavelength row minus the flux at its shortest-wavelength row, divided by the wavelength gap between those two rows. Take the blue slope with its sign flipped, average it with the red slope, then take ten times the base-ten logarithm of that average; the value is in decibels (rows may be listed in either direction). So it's -35.4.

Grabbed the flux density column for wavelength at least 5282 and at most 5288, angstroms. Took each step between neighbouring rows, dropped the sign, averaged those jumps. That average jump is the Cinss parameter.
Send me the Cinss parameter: 0.022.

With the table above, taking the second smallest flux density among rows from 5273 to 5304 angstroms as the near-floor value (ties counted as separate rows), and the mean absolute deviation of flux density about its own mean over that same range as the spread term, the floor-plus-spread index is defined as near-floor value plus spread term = 1.19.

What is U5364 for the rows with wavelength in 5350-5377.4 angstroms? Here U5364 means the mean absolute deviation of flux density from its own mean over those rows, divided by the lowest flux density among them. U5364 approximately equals 0.035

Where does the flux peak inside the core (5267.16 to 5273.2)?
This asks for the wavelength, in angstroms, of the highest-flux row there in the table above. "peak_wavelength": 5272.62 angstroms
